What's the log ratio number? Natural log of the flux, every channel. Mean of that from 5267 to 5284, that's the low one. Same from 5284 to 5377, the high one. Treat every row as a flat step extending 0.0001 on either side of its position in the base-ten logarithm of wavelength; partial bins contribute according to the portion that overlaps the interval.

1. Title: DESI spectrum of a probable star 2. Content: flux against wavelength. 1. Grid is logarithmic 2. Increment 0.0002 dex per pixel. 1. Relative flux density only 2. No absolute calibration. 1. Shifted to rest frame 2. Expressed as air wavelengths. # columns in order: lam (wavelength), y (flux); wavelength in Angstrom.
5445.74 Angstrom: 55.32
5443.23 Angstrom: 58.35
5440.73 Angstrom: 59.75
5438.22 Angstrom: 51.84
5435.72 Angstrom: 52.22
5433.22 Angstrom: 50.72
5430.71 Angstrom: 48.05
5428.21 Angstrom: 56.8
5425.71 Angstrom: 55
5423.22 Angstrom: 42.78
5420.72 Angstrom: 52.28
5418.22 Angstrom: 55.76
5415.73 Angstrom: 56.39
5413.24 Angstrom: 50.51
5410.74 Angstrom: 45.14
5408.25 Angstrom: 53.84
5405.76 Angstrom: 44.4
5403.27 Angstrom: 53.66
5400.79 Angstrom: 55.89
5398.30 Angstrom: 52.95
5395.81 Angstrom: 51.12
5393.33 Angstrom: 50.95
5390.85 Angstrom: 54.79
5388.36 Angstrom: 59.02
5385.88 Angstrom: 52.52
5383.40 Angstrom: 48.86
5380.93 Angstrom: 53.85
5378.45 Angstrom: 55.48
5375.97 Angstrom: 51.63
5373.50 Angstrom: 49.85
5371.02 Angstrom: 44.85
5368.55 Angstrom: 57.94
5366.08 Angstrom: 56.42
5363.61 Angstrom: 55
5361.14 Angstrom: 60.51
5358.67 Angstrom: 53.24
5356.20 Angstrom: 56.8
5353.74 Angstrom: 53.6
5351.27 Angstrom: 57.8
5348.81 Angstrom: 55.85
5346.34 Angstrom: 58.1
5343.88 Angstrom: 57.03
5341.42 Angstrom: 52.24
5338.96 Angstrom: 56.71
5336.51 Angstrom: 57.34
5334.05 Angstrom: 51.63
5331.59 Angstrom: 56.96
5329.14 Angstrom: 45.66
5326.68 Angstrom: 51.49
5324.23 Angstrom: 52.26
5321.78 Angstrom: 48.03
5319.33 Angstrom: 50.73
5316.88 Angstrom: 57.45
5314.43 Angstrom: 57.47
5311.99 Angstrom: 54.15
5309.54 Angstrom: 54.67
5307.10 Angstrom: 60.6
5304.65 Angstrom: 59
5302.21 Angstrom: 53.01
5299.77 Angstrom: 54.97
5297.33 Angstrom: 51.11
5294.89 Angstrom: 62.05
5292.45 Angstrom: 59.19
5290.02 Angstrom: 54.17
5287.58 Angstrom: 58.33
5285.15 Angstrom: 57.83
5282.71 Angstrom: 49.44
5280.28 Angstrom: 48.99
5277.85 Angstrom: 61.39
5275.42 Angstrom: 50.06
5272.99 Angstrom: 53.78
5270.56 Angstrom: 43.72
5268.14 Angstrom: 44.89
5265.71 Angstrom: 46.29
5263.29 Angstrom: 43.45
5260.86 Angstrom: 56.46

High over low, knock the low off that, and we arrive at -2.89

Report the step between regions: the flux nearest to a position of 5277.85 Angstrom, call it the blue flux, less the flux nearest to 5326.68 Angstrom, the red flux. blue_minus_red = 10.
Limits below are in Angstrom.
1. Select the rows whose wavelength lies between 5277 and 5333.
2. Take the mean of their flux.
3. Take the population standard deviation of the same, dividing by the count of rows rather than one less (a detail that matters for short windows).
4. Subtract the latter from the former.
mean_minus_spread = 50.3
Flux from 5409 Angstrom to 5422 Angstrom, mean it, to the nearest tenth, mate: 52.0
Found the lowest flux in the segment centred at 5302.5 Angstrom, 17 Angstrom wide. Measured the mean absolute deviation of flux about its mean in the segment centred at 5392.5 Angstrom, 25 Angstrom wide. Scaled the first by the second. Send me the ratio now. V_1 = 24.6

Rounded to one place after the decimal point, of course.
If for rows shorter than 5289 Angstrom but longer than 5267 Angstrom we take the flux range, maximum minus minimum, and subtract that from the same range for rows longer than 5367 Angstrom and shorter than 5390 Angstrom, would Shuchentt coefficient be -3.5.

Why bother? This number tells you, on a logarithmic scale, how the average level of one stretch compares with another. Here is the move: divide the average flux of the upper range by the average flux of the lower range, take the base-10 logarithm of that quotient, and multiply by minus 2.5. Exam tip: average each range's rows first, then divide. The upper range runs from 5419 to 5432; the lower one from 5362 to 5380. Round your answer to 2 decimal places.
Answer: 0.04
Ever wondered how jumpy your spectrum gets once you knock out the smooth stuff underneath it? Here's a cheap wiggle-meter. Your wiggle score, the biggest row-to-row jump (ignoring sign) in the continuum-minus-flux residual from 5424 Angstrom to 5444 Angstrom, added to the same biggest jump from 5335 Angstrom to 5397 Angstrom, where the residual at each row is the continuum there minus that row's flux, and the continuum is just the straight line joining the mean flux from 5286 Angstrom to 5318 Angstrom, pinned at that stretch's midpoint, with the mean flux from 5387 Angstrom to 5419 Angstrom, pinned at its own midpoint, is 21.6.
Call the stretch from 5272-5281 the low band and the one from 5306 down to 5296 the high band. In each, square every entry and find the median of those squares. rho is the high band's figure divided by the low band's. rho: 1.08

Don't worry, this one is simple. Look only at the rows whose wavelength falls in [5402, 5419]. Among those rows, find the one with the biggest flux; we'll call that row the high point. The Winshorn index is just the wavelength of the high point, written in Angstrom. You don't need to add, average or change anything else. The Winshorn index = 5415.73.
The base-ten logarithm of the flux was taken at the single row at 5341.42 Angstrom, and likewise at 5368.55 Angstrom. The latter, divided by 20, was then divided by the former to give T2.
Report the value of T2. 0.0513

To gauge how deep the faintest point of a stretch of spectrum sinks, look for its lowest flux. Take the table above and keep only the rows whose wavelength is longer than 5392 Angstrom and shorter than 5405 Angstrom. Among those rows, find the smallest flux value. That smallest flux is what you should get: 50.95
